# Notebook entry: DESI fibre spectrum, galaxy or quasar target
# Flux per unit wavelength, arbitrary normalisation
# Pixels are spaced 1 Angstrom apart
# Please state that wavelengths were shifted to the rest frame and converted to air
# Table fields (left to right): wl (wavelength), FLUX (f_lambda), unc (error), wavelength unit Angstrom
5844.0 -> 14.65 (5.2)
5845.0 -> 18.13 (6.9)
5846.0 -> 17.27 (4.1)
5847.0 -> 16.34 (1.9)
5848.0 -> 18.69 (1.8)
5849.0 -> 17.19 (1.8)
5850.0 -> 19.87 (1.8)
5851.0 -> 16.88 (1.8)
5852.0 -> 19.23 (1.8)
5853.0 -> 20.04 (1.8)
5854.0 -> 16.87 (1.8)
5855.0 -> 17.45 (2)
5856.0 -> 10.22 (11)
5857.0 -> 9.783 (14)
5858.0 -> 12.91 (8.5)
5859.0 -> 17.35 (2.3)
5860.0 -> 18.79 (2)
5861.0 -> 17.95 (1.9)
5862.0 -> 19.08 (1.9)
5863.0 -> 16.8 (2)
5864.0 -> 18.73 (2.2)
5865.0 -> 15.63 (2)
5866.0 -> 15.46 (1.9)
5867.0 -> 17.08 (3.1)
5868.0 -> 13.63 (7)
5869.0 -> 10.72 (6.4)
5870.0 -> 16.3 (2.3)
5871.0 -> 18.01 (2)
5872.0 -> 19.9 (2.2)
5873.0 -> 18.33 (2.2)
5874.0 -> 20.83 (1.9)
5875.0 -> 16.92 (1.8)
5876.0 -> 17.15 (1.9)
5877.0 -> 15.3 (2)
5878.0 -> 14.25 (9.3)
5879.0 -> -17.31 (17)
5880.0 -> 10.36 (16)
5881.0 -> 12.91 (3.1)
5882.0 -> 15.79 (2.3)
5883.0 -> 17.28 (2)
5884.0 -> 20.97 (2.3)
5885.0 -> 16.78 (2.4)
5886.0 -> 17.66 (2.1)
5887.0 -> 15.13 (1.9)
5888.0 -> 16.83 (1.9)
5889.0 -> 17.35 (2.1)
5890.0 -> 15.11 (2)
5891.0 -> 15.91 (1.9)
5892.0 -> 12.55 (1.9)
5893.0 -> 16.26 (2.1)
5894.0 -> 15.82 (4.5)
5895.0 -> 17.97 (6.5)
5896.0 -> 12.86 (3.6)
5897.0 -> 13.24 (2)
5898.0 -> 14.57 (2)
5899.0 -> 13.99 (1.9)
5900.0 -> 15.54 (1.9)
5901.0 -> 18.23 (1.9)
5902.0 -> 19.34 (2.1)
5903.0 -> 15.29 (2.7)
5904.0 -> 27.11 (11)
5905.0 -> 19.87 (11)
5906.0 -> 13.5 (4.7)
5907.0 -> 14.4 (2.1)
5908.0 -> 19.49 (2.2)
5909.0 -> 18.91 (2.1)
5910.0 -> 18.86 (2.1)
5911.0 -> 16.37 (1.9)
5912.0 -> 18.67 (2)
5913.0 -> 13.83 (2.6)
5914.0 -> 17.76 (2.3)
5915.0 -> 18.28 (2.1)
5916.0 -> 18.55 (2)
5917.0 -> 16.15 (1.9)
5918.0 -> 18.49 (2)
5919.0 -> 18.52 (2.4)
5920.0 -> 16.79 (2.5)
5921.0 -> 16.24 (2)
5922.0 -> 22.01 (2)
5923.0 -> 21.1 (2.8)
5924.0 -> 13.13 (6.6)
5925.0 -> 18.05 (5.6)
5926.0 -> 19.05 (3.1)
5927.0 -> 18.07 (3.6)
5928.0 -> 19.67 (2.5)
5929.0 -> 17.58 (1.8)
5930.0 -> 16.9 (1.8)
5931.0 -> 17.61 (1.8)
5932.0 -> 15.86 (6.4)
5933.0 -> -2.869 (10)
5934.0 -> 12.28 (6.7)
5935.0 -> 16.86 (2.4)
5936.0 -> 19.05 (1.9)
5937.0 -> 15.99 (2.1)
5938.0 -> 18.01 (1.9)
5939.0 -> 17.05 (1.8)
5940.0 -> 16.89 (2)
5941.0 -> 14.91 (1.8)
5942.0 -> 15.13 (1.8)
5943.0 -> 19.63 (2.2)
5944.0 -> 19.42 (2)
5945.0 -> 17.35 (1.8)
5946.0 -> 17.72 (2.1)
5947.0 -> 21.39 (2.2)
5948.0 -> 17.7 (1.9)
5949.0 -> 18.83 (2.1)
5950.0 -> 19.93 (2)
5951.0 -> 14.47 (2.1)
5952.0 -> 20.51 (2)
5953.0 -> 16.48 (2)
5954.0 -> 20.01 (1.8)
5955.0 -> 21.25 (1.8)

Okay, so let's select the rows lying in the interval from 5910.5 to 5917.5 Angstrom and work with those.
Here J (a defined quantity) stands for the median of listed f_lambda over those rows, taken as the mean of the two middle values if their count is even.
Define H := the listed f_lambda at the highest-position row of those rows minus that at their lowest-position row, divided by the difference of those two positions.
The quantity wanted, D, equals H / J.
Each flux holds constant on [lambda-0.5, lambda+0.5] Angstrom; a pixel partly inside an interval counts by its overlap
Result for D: 0.00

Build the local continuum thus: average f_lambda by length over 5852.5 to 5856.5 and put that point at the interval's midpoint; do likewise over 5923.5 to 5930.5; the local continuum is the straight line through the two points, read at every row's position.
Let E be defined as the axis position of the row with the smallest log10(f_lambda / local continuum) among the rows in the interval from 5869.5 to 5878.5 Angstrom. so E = 5878.0 Angstrom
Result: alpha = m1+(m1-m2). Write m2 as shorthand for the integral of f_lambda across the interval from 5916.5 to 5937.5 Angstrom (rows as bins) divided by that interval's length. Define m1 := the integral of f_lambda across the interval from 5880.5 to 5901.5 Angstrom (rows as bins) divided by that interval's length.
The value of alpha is 15.2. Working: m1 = 15.8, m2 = 16.5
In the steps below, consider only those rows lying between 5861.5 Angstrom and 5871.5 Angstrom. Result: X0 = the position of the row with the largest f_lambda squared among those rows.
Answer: 5862.0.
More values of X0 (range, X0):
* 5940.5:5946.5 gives 5943.0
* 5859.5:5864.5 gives 5862.0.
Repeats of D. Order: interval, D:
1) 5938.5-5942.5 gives -0.04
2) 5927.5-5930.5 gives -0.08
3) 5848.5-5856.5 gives -0.06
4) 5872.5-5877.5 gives -0.04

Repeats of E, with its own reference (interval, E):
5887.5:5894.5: 5892.0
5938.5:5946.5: 5941.0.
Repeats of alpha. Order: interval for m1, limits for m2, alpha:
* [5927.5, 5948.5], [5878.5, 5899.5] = 18.9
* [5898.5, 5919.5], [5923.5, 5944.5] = 19.2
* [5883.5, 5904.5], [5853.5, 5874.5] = 16.9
